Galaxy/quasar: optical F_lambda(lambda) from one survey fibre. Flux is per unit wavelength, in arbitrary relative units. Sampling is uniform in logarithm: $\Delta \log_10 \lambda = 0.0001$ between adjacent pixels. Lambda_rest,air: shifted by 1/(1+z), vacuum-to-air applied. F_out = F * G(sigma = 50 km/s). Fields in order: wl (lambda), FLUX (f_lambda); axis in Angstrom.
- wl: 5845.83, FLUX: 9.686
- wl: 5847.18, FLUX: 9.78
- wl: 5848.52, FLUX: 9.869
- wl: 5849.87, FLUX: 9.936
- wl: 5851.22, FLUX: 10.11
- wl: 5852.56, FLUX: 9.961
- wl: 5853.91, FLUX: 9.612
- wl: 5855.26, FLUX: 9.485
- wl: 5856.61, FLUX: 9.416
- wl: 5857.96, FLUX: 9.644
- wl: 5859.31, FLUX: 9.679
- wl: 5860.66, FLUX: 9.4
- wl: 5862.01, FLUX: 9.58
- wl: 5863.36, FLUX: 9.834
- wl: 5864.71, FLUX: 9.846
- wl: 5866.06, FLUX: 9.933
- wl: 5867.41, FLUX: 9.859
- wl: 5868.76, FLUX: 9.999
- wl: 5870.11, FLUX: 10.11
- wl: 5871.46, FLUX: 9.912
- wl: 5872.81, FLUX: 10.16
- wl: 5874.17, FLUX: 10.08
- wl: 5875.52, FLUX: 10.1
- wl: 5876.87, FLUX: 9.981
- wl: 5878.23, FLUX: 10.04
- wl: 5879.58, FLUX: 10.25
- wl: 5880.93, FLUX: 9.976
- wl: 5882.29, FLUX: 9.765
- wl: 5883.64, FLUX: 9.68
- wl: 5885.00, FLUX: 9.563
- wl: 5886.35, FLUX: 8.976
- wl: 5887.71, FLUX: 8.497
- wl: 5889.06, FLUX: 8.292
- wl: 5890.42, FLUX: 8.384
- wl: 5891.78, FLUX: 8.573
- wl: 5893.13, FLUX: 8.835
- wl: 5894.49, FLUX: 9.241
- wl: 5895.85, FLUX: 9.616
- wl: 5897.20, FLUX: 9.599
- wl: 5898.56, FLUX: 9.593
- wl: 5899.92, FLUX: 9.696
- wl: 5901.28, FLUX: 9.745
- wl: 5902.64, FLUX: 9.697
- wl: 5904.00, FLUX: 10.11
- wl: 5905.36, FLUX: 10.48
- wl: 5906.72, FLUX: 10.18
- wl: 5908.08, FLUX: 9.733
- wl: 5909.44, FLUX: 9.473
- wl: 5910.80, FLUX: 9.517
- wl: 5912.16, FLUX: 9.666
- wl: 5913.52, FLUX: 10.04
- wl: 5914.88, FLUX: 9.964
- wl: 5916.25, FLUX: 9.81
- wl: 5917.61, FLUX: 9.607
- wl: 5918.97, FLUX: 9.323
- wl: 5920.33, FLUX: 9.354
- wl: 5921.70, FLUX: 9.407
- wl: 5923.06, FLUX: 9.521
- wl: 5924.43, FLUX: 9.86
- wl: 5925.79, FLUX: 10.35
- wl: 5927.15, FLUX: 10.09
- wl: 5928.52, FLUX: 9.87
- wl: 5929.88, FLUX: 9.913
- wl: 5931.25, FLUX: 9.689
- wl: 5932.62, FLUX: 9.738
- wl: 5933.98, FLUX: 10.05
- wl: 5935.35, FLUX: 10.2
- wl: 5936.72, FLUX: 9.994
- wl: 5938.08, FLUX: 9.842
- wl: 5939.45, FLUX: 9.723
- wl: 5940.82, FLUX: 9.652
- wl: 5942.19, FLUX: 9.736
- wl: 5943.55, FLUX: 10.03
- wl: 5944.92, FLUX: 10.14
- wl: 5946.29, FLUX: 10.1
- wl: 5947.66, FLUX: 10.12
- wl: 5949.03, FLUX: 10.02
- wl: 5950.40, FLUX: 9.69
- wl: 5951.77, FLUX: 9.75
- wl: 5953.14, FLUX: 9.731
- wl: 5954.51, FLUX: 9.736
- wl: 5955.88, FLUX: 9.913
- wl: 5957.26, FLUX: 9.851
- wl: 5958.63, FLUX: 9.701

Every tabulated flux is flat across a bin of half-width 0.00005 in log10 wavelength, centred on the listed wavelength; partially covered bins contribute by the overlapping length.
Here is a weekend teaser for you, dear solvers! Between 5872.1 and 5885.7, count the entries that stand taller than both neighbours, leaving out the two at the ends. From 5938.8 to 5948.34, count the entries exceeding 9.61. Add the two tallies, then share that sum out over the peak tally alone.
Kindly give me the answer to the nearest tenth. 4.5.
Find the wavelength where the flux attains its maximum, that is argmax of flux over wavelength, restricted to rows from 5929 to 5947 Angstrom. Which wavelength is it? 5935.35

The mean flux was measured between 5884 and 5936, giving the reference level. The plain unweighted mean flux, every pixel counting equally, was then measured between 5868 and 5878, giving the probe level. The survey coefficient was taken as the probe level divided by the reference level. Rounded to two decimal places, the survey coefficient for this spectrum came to 1.05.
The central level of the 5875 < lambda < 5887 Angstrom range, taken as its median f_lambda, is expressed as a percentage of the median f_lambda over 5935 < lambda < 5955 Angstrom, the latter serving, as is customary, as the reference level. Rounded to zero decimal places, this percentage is 101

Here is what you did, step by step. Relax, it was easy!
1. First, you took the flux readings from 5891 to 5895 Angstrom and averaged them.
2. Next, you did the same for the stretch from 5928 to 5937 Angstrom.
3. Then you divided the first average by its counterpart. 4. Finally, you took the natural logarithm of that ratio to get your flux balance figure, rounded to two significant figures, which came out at -0.11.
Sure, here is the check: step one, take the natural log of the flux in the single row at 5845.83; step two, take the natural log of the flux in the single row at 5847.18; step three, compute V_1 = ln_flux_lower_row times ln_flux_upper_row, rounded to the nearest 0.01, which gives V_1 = 5.18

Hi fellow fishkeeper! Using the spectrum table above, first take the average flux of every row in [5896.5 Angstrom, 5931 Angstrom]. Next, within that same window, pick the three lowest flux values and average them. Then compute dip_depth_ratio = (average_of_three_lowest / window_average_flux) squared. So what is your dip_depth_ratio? 0.92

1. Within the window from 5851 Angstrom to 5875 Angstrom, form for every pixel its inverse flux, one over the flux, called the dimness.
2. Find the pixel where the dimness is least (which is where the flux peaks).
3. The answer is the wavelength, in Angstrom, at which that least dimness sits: 5872.81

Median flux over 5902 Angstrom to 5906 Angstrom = 10.1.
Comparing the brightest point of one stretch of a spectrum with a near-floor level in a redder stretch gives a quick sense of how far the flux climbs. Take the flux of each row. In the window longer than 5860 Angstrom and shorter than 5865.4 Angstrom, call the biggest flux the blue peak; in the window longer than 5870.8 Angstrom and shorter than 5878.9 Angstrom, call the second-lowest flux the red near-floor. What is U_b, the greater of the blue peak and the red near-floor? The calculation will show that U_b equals 10.0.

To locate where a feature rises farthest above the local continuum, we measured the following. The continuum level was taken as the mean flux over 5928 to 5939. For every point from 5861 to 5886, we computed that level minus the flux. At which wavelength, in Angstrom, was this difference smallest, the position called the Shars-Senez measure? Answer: 5879.58 Angstrom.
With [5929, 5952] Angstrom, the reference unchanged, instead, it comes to 5935.35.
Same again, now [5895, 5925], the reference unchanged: 5905.36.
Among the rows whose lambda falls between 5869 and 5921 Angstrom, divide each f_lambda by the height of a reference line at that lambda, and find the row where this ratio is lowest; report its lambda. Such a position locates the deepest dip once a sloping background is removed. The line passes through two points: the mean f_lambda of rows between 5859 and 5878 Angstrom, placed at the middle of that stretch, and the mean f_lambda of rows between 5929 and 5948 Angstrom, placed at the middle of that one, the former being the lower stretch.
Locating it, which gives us 5889.06 Angstrom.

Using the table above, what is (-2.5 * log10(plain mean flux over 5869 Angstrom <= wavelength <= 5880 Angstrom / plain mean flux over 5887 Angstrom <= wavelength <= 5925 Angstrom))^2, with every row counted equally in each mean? 0.0042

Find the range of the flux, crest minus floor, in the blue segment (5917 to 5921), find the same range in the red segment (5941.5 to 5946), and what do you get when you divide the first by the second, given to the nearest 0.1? 0.7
